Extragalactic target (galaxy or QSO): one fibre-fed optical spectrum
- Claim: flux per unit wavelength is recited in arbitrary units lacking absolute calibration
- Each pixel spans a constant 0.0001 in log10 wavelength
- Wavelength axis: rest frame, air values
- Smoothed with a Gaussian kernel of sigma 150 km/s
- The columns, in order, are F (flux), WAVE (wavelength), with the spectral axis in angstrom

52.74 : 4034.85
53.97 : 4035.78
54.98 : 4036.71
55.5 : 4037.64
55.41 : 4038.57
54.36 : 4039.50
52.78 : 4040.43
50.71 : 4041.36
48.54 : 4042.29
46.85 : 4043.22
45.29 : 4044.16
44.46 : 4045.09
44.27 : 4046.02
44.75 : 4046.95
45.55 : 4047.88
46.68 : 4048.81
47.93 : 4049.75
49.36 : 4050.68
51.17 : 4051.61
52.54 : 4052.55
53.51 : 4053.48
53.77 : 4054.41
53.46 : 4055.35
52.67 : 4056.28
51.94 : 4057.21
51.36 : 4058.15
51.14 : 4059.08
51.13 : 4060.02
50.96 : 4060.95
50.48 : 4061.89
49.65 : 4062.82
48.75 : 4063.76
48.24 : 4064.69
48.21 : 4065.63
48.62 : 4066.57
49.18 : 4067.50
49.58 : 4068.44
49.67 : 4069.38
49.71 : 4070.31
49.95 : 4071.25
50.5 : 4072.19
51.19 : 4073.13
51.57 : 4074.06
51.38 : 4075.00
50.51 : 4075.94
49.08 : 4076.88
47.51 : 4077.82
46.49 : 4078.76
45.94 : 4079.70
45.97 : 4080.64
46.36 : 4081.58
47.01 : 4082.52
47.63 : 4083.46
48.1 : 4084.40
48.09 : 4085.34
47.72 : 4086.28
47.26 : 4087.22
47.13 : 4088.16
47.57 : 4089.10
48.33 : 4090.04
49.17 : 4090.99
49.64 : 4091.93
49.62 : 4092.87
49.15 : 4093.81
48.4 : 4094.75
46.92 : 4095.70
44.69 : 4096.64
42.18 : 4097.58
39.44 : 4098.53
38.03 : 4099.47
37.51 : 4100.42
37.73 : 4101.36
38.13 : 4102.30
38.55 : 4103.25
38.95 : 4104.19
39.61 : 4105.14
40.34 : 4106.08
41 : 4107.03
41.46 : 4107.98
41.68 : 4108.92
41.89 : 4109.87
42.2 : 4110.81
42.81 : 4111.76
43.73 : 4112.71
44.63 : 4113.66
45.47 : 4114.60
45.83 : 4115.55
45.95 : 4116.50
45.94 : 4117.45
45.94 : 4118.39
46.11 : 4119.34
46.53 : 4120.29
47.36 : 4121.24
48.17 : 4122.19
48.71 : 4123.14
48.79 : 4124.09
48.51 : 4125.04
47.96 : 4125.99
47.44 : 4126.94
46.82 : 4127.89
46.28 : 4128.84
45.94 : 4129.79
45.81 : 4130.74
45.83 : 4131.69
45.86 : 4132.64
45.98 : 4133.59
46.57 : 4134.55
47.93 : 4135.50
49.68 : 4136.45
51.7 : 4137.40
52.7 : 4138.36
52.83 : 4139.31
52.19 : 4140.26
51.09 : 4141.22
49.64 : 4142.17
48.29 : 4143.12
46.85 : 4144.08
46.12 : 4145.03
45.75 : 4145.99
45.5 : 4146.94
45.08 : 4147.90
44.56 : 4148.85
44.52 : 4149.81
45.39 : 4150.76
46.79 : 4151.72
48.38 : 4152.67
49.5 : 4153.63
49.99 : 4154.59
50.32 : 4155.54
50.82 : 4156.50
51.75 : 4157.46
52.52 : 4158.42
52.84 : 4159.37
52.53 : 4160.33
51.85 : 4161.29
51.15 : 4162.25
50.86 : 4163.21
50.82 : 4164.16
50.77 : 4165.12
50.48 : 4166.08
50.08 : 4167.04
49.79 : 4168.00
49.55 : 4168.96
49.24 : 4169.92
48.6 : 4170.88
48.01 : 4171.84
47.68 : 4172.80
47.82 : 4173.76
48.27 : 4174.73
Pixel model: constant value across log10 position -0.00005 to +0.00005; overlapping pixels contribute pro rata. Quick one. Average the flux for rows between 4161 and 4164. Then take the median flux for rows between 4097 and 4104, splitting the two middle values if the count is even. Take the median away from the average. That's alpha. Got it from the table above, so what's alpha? 13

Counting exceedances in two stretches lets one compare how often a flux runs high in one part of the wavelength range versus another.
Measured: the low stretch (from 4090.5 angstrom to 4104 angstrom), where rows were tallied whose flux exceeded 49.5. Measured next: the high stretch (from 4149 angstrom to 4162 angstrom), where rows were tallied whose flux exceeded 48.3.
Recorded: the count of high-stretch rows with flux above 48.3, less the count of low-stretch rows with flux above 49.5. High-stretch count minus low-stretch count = 8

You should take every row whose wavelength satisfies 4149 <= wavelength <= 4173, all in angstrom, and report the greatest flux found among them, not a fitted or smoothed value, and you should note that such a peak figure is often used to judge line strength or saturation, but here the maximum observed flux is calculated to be 52.84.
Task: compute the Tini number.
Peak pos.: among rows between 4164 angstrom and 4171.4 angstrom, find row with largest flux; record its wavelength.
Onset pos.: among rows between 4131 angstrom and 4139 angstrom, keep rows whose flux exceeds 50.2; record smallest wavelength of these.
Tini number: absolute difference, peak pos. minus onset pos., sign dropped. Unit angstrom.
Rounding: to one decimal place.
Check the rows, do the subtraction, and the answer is 26.8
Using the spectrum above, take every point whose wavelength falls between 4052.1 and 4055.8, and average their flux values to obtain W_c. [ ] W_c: 53.3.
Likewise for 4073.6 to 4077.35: 50.6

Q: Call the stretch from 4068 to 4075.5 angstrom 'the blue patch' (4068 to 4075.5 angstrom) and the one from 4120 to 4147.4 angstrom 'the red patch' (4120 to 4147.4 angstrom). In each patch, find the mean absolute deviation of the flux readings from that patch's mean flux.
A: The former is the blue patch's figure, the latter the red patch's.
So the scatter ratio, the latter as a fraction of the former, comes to 2.5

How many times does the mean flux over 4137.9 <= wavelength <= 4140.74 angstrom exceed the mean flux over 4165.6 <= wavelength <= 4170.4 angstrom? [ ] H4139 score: 1.06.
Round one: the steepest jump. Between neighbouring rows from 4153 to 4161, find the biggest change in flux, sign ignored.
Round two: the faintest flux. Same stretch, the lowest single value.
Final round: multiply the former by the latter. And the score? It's 46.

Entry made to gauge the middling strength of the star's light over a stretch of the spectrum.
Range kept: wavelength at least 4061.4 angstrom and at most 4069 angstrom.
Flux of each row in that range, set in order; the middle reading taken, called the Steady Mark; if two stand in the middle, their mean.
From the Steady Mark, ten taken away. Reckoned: 39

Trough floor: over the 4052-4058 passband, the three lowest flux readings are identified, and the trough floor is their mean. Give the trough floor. 52.4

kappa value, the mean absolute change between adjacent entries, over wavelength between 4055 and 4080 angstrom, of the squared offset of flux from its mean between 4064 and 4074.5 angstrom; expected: 1.5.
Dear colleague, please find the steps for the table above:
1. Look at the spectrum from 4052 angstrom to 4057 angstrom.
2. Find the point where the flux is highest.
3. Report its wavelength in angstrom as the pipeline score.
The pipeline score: 4054.41 angstrom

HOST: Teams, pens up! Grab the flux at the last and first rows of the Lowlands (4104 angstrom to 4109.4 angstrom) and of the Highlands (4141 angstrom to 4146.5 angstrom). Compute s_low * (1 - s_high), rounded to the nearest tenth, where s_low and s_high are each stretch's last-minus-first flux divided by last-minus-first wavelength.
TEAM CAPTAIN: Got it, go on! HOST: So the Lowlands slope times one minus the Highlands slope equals 1.2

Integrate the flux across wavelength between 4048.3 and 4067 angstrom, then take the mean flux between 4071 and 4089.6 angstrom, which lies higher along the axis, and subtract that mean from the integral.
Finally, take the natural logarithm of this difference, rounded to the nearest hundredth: 6.80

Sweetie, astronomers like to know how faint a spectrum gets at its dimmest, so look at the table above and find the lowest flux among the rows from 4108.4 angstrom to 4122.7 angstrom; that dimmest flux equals 41.68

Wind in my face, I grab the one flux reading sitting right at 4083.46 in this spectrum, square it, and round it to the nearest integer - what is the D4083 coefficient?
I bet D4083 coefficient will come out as 2269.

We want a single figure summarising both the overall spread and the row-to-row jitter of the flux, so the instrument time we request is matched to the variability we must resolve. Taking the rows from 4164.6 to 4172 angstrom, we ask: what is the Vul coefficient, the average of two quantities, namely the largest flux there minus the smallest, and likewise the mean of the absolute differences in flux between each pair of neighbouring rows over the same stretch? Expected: 1.58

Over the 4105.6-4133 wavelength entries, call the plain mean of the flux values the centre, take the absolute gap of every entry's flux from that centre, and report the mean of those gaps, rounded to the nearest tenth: 2.0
